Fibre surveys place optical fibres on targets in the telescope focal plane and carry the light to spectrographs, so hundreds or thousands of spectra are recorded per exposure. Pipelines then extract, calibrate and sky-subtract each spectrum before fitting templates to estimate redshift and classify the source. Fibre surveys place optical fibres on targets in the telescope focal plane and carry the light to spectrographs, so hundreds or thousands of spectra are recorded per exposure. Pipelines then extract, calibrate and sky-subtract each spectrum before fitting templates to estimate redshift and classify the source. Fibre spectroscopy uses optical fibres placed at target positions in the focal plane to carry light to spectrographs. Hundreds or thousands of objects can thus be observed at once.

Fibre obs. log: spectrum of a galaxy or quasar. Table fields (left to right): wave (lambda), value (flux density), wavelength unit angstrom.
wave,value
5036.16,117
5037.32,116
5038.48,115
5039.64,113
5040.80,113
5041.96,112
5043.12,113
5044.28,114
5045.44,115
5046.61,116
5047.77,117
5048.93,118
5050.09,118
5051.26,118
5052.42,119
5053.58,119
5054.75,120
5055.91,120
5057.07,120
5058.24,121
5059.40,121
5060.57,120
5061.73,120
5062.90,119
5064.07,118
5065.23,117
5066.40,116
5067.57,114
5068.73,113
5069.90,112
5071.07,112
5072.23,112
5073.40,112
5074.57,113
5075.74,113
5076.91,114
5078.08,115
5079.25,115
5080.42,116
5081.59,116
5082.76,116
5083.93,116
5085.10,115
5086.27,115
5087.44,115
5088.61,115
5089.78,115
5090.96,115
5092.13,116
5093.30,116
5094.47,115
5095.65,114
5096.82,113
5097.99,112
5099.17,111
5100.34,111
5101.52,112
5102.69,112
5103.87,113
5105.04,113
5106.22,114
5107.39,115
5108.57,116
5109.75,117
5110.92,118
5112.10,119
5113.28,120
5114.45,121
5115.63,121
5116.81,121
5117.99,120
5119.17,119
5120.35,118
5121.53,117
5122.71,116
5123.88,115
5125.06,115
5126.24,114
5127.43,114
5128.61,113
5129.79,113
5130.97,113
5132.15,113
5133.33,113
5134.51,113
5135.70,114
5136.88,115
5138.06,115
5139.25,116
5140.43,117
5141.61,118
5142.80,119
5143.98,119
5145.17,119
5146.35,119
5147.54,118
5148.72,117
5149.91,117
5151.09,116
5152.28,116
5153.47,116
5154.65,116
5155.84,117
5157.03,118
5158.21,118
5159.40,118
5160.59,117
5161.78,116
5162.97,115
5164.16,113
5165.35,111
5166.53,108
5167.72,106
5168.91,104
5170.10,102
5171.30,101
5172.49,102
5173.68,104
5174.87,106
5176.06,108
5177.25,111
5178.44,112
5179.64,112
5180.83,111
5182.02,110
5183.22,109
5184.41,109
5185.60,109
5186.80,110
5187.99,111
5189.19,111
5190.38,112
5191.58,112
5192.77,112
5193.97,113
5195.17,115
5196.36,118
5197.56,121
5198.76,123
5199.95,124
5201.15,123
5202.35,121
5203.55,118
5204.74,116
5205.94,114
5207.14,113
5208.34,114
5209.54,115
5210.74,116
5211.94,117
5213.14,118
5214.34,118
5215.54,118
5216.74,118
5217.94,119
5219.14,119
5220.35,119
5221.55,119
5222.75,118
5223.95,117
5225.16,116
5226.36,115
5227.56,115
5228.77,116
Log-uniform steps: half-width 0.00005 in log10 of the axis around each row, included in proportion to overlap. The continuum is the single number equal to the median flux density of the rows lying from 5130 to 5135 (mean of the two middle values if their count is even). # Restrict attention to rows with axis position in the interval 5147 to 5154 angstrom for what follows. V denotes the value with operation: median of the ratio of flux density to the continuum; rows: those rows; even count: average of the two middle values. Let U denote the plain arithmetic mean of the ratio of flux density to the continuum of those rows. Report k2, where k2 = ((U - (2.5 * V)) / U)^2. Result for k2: 2.239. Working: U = 1.03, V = 1.03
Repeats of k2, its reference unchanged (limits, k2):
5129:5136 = 2.239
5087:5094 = 2.228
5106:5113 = 2.250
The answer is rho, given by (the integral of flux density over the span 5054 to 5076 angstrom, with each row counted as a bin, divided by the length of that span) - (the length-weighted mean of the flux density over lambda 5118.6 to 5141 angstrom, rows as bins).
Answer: 2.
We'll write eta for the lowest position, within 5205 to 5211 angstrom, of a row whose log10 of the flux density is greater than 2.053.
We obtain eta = 5205.94 angstrom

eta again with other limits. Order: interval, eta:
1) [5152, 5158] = 5152.28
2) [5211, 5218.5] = 5211.94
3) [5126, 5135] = 5126.24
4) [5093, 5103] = 5093.30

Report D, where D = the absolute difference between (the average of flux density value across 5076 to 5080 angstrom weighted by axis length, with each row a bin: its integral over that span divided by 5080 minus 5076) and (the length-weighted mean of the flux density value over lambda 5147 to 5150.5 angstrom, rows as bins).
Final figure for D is 3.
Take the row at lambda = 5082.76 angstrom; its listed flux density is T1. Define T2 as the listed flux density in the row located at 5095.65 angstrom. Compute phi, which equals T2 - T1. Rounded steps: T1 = 116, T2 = 114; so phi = -2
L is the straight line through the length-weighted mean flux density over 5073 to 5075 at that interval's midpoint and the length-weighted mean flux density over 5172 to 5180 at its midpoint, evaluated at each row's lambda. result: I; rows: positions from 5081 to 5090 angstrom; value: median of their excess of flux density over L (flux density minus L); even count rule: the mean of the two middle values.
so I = 3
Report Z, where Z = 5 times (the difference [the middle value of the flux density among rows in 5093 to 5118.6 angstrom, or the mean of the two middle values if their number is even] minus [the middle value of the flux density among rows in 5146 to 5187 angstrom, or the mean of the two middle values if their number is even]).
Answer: 15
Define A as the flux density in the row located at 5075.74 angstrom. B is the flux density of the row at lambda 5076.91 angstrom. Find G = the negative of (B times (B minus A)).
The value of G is -114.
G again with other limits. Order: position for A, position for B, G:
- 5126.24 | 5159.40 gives -472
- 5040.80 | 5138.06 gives -230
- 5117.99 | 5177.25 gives 999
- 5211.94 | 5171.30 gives 1616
